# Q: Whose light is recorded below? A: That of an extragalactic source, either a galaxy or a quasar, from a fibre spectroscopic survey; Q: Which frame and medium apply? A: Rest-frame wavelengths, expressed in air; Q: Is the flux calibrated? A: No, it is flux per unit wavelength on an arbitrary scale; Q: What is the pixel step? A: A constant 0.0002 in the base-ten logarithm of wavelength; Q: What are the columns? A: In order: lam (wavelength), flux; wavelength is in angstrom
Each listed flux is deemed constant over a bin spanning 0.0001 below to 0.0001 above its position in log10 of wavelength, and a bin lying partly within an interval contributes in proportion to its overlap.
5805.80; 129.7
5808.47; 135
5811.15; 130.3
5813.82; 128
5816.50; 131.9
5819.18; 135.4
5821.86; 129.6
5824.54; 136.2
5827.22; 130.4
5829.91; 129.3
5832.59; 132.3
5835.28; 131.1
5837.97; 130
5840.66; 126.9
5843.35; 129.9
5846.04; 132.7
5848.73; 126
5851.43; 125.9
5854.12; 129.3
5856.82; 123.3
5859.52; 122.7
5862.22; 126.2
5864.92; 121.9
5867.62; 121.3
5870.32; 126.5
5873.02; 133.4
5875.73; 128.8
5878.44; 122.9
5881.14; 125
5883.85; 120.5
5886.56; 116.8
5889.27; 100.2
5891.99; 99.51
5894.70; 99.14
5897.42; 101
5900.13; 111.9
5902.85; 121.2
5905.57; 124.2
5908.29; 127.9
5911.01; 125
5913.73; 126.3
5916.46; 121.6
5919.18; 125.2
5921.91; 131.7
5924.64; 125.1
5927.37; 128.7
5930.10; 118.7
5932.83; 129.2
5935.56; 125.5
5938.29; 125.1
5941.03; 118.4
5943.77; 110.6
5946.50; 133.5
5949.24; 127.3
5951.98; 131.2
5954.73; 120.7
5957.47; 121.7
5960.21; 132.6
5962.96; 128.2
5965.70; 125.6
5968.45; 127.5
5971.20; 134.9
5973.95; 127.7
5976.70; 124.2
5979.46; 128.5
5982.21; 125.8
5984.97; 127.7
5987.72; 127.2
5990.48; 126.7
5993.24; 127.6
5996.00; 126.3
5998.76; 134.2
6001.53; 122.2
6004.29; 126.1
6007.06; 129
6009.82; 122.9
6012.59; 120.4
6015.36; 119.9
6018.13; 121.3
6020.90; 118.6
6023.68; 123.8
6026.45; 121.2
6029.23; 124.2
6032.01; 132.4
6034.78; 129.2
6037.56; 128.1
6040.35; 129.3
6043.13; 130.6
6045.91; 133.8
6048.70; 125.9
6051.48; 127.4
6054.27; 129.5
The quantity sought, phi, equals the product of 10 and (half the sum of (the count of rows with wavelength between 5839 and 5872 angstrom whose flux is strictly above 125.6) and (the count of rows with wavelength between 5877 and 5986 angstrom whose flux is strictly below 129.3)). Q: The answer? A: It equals 215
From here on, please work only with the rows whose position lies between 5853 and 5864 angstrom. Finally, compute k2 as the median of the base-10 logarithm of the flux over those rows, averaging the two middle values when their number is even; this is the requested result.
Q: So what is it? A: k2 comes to 2.10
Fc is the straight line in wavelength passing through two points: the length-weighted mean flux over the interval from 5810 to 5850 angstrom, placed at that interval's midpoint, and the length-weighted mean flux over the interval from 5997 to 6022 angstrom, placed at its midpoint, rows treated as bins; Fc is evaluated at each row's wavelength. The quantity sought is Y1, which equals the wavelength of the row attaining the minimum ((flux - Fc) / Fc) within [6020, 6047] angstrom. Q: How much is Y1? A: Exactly 6020.90 angstrom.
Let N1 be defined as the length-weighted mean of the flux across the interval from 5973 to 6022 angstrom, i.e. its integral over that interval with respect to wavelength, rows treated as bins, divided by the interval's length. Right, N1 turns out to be 125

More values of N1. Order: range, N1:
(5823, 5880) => 128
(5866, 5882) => 126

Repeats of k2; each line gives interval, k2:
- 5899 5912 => 2.09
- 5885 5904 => 2.00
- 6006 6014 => 2.09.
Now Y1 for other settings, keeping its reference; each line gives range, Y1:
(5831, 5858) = 5856.82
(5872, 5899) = 5894.70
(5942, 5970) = 5943.77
